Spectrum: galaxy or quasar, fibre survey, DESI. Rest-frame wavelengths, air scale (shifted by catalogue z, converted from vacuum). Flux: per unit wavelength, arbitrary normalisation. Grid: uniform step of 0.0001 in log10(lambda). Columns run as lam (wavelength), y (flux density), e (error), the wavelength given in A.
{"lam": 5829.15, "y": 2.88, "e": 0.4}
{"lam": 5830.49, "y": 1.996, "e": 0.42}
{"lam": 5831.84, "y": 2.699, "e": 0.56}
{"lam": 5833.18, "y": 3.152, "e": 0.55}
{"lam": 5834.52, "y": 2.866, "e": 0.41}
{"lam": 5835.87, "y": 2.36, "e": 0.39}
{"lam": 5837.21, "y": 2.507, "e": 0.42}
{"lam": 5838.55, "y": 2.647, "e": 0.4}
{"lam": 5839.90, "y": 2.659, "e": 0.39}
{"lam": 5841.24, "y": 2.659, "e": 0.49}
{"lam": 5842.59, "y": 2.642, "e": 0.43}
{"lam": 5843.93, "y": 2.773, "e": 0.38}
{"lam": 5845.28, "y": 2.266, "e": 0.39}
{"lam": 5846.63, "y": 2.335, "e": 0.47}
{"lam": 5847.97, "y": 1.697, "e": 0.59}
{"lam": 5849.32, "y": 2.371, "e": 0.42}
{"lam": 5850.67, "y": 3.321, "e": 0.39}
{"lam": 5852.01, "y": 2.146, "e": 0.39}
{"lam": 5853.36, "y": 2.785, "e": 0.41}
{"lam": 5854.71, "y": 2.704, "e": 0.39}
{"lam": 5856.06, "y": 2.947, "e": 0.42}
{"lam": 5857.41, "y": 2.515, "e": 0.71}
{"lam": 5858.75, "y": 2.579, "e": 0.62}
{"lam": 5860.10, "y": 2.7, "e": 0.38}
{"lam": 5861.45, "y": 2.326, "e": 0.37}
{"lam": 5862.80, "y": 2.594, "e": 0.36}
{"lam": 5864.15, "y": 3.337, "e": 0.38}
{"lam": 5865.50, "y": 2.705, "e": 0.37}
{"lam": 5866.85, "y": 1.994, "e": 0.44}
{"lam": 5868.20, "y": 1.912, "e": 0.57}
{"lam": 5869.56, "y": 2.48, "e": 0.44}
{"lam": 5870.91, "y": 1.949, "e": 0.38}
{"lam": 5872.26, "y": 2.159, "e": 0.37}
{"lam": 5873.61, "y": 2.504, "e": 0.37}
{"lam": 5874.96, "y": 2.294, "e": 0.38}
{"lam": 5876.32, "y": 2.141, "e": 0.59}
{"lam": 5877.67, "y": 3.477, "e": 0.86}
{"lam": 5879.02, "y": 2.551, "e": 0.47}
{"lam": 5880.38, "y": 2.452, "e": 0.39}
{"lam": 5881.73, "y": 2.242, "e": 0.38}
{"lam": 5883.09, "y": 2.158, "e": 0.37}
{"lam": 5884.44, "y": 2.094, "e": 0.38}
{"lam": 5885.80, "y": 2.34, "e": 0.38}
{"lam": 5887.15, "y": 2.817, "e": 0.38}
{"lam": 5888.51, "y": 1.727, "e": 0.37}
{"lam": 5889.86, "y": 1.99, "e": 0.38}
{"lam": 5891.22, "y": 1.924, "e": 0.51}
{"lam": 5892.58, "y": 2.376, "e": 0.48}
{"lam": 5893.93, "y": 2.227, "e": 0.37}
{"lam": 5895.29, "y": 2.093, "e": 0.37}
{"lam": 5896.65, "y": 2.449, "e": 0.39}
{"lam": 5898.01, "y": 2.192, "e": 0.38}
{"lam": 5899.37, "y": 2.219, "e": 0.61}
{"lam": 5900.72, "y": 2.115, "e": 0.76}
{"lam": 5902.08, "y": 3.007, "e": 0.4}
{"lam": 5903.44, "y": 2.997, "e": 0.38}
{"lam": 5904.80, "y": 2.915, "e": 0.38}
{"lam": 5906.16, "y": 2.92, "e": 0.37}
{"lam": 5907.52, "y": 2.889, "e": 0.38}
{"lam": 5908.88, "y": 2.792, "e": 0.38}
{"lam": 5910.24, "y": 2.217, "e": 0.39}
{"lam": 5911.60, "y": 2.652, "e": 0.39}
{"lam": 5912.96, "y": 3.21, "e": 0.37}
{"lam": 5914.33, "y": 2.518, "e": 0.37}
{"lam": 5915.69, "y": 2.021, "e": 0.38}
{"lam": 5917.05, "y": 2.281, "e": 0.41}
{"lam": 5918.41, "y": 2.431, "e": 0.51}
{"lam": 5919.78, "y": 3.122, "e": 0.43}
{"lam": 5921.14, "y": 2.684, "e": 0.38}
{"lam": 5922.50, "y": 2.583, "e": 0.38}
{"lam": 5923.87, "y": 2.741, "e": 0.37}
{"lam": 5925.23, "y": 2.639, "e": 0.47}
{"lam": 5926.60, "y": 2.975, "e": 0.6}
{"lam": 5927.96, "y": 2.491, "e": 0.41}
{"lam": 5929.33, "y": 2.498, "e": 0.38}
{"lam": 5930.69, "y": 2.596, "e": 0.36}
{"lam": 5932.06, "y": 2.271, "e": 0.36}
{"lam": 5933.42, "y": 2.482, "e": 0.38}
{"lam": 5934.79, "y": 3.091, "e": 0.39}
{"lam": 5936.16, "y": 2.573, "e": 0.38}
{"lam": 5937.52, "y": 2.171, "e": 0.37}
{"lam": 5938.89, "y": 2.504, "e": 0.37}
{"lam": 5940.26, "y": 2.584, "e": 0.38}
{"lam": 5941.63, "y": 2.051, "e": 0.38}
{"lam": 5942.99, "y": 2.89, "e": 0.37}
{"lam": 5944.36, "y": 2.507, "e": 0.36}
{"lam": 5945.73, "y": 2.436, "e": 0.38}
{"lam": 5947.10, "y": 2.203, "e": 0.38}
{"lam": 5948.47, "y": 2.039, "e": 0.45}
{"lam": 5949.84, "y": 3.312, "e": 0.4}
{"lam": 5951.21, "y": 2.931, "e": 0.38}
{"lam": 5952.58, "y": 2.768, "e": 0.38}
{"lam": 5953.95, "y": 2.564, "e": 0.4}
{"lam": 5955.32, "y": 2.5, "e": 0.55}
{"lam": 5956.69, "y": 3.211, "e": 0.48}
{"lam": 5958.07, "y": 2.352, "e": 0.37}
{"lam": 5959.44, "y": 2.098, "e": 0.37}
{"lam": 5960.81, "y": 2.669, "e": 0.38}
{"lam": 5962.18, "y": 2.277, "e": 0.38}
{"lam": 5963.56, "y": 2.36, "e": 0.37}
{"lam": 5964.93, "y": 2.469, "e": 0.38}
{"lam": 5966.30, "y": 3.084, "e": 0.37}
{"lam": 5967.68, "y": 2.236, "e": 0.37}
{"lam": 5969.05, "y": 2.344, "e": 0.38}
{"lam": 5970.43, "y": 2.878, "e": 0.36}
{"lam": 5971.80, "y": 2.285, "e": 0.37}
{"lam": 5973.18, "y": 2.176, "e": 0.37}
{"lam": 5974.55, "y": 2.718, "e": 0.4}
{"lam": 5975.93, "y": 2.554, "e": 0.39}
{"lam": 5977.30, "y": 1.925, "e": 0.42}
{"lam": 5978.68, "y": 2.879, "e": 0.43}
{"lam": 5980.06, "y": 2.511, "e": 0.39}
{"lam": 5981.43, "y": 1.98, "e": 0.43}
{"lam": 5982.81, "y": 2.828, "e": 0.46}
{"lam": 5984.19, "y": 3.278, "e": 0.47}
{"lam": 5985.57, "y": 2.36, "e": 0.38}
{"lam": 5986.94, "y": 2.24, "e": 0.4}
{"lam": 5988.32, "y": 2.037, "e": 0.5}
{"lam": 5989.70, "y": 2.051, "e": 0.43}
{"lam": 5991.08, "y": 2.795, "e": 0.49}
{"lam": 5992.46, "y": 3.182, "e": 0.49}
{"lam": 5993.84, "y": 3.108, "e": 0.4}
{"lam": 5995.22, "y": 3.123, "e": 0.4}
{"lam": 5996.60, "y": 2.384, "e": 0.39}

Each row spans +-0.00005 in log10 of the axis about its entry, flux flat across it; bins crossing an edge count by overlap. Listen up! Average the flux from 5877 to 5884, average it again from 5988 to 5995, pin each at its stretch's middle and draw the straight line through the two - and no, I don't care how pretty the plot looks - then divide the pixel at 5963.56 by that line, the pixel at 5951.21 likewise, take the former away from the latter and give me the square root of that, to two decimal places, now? 0.47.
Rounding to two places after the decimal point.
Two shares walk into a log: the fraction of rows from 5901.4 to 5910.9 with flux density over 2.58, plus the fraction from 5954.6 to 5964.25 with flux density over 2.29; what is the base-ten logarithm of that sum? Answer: 0.20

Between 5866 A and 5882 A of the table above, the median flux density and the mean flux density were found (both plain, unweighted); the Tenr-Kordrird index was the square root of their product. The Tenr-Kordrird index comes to 2.3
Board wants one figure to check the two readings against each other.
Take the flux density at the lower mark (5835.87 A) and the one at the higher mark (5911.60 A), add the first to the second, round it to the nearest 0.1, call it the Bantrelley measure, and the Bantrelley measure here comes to 5.0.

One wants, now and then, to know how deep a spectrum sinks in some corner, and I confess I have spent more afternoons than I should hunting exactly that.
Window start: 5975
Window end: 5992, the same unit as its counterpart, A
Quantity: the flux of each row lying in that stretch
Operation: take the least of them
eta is 1.925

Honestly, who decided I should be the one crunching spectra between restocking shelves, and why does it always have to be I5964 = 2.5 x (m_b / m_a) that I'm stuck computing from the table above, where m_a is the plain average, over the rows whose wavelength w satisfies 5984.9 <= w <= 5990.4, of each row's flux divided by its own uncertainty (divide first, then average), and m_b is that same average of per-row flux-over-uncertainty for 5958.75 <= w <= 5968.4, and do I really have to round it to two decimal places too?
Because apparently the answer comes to 3.18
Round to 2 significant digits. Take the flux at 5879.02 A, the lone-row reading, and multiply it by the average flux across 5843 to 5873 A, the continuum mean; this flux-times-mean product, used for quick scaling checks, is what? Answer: 6.3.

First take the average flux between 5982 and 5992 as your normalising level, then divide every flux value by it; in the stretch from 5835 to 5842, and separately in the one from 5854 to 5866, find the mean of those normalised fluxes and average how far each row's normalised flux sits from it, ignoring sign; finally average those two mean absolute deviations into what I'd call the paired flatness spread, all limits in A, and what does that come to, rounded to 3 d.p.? 0.059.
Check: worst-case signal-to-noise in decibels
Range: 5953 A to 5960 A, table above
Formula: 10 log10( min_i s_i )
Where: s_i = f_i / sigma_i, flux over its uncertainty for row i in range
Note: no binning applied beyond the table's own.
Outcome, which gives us 6.58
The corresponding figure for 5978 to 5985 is 6.63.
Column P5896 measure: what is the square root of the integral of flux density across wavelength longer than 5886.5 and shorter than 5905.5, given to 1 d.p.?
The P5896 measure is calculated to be 6.7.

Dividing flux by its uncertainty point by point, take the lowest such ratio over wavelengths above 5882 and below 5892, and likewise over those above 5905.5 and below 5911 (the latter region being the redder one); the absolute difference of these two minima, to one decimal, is 1.9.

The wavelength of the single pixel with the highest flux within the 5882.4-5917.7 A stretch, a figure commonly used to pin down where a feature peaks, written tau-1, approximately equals 5912.96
